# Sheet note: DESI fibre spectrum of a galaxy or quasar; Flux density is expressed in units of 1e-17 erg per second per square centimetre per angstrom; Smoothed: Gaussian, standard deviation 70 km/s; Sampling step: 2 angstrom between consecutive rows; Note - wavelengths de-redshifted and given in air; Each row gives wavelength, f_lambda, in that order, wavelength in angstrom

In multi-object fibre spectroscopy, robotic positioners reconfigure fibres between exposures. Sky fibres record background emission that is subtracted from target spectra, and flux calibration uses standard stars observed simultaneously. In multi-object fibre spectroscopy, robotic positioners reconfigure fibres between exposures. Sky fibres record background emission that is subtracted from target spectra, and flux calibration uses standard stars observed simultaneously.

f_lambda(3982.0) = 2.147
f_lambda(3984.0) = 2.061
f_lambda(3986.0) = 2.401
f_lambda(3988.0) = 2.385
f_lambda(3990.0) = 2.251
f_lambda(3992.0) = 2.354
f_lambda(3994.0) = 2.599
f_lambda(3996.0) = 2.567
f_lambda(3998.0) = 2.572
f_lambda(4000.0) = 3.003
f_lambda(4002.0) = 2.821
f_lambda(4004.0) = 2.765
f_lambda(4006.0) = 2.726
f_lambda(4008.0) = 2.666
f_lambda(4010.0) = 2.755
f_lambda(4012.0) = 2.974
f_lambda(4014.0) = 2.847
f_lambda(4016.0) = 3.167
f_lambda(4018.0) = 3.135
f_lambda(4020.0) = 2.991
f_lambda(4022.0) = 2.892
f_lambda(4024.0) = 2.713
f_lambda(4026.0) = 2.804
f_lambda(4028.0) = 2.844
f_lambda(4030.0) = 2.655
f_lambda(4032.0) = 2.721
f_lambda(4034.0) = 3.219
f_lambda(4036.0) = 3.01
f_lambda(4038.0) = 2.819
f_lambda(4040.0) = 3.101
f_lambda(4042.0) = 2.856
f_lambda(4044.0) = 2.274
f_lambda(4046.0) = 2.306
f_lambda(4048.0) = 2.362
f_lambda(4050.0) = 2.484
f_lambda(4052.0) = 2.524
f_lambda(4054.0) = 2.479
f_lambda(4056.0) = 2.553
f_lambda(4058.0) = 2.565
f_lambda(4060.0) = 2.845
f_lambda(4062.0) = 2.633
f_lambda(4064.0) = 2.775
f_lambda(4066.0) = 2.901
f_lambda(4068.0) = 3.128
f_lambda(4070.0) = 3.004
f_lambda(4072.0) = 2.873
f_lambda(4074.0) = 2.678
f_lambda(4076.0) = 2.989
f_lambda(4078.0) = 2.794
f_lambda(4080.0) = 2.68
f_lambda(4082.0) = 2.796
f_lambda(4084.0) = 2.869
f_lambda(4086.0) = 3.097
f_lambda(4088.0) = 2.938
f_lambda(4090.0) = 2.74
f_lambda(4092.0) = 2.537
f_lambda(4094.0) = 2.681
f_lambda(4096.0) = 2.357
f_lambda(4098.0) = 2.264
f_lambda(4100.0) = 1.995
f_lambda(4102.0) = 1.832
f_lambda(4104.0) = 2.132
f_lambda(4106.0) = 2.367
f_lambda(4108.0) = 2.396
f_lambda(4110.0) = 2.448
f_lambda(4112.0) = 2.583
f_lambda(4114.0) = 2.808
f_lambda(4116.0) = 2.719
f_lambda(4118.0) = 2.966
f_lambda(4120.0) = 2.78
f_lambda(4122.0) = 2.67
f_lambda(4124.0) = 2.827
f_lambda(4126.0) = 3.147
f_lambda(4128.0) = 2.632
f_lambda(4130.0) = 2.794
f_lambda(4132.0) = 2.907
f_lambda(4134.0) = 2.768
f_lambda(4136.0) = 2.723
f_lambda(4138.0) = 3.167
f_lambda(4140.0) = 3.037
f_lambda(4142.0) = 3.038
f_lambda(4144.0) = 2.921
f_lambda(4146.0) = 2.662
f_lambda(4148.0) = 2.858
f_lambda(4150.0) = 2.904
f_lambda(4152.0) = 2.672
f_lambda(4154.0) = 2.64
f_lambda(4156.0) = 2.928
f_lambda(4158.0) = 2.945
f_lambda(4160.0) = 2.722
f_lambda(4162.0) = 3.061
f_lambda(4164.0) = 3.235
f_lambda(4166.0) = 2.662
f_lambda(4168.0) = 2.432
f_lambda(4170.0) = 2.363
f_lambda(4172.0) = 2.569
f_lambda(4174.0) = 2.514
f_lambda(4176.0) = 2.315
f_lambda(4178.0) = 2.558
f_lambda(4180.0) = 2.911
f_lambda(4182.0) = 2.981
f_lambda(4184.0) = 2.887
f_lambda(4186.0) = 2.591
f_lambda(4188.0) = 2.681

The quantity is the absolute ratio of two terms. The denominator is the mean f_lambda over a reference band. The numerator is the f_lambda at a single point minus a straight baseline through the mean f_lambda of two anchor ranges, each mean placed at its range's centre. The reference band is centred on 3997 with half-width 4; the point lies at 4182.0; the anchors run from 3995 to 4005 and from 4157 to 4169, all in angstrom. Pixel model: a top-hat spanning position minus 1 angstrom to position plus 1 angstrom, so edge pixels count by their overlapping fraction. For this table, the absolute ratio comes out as 0.05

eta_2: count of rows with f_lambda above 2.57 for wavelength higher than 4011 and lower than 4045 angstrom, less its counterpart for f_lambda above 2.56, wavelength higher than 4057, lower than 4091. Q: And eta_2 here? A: -1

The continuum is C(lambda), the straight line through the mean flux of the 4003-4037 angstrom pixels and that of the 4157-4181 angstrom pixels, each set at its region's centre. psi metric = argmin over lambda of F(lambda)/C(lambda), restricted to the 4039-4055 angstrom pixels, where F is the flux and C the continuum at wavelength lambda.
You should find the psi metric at 4044.0 angstrom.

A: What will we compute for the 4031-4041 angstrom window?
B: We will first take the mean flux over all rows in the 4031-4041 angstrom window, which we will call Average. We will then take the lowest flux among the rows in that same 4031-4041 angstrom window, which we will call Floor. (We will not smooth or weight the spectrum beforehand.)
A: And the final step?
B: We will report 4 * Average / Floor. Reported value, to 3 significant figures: 4.37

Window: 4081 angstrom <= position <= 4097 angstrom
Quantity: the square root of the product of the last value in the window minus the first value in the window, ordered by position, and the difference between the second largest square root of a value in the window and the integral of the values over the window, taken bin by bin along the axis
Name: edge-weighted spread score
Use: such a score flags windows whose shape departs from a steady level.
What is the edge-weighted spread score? 4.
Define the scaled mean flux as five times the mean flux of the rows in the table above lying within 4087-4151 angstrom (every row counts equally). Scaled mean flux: 13.4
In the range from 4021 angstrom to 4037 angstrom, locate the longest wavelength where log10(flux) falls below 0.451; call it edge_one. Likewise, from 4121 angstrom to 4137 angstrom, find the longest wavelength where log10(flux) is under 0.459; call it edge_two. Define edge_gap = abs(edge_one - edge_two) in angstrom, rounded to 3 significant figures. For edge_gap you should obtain 104 angstrom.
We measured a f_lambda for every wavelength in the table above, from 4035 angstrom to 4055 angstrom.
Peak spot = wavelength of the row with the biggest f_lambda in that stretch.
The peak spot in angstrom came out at 4040.0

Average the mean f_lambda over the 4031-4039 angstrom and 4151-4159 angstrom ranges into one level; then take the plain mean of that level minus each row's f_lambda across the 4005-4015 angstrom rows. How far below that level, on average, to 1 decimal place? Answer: 0.1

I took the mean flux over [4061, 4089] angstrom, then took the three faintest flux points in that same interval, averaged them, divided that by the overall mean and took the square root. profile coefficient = 0.964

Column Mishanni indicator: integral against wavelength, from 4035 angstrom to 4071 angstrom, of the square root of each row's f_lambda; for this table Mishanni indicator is 59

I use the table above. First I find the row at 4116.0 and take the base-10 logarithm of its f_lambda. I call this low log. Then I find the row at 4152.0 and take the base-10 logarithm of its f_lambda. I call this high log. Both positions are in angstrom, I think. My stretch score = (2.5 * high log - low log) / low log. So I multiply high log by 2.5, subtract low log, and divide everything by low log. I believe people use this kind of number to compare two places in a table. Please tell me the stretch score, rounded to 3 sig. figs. 1.46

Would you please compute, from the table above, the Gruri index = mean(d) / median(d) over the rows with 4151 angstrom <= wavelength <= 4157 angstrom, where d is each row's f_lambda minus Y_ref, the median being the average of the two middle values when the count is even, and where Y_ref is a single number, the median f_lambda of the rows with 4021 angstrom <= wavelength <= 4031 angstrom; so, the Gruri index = 0.4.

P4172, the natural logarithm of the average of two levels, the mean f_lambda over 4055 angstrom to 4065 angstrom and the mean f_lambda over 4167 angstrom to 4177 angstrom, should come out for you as 0.94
